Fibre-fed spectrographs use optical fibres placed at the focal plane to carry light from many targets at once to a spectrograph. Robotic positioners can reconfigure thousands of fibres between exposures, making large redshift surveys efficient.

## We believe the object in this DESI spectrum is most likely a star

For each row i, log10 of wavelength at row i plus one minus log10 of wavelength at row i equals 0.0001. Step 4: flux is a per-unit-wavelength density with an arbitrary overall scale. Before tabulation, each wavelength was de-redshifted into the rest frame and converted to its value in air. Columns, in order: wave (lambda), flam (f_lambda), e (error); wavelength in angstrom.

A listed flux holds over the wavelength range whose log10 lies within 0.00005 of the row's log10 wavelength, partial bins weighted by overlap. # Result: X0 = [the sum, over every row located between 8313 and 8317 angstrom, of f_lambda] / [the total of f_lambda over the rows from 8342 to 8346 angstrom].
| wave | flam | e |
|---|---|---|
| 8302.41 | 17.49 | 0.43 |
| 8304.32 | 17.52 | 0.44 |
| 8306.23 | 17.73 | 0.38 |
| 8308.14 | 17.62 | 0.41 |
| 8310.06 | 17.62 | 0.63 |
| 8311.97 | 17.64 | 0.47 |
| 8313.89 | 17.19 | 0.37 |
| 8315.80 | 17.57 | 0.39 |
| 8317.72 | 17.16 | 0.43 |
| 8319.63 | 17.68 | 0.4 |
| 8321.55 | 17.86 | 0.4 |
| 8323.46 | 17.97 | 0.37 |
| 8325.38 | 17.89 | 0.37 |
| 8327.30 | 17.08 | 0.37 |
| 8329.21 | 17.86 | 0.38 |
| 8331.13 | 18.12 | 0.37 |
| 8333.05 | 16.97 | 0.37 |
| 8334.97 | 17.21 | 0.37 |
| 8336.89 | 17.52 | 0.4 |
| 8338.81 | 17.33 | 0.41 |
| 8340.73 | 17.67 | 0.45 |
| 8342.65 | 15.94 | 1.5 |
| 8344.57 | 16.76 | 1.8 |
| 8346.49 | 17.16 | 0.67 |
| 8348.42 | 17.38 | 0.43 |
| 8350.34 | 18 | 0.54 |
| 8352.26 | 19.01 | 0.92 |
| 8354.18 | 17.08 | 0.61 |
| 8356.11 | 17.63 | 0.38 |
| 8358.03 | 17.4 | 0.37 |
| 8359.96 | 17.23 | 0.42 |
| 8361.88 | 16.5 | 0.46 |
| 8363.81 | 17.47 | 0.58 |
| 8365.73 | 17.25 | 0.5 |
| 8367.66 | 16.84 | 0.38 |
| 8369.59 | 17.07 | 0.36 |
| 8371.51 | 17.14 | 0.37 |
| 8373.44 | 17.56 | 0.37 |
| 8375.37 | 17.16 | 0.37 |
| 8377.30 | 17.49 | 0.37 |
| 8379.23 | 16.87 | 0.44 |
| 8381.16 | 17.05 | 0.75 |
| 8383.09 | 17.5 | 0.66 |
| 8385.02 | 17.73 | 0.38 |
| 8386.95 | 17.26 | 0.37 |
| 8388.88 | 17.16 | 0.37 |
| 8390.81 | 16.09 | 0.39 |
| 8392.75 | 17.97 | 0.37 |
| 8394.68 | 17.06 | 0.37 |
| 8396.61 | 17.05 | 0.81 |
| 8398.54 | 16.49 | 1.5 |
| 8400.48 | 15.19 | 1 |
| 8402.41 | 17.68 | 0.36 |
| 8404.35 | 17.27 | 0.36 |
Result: 1.063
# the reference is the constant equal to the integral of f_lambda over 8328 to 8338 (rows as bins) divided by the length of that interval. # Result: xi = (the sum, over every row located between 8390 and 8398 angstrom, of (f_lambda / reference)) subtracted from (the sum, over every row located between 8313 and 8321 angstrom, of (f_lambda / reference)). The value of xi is 0.08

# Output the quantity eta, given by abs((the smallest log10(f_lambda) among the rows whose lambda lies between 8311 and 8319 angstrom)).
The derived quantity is 1.23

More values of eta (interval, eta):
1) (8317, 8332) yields 1.23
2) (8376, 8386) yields 1.23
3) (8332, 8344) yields 1.20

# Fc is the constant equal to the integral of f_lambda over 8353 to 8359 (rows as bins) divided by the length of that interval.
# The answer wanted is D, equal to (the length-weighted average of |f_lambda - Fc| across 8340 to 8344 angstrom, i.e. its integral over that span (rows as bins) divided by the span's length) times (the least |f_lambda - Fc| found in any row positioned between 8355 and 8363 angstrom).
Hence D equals 0.02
